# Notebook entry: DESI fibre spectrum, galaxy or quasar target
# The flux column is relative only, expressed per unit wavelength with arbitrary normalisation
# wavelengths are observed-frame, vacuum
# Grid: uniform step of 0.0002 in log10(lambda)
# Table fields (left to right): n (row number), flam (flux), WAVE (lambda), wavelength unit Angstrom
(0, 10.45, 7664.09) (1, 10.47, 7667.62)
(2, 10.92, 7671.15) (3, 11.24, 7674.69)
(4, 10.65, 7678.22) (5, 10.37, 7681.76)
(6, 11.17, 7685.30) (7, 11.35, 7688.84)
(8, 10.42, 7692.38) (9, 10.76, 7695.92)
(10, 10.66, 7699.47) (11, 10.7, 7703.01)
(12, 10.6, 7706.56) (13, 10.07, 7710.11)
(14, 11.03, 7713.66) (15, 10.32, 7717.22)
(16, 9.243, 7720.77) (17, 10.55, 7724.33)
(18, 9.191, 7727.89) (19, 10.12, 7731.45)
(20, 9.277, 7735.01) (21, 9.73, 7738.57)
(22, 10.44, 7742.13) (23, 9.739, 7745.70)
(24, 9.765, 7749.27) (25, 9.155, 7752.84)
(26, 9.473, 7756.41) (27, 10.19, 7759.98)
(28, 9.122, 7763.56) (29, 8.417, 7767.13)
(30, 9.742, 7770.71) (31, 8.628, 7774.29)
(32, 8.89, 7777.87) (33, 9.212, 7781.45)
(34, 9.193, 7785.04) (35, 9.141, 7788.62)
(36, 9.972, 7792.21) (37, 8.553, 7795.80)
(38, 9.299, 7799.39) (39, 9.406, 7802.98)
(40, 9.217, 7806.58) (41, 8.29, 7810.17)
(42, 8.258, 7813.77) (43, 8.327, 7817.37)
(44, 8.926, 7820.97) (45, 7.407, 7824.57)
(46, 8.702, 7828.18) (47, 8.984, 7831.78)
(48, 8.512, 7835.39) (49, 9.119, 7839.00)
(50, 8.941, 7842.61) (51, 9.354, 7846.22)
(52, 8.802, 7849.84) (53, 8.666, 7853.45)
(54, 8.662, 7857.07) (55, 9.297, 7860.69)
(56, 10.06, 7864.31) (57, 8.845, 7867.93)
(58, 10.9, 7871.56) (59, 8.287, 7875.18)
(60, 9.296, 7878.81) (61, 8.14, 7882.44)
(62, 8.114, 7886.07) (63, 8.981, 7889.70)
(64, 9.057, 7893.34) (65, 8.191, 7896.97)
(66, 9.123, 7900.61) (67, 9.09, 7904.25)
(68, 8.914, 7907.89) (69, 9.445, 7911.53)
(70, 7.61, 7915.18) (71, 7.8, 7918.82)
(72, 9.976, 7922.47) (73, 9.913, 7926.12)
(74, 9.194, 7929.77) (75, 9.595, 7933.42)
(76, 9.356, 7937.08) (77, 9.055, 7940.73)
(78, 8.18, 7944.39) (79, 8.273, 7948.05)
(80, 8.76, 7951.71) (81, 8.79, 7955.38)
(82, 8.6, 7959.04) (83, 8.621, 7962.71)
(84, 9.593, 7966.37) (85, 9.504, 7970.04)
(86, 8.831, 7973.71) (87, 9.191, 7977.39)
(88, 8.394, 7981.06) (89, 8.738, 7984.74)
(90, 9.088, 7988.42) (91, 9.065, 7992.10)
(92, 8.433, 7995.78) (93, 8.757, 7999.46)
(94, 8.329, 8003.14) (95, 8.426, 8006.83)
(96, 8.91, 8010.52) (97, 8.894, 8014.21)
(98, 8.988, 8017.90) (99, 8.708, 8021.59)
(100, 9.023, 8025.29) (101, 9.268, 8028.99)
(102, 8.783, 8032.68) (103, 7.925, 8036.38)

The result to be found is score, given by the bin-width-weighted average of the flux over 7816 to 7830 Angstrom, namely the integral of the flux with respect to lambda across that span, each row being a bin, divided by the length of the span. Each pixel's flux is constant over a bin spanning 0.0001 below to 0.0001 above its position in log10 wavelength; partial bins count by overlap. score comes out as 8.3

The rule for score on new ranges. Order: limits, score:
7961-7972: 9.2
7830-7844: 8.9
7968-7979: 9.2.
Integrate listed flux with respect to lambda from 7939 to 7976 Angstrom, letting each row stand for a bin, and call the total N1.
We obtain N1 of 326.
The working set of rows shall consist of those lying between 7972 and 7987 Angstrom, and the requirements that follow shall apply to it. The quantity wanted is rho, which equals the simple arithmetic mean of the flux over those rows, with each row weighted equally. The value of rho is 8.8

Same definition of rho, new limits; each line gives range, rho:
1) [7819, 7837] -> 8.5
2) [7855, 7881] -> 9.3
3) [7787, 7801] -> 9.2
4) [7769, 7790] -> 9.1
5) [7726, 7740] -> 9.6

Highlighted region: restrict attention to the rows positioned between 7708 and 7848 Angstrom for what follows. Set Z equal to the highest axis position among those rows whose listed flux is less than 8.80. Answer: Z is 7835.39 Angstrom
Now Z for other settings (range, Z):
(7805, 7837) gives 7835.39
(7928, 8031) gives 8021.59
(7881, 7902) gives 7896.97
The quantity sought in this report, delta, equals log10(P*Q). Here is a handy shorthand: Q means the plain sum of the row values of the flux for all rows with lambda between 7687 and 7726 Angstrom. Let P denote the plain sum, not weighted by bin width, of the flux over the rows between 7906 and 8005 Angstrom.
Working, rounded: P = 240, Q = 116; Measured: 4.44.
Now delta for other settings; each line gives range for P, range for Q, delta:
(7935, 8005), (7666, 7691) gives 4.11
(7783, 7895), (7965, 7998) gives 4.35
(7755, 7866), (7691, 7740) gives 4.60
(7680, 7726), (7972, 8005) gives 4.03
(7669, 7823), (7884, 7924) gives 4.61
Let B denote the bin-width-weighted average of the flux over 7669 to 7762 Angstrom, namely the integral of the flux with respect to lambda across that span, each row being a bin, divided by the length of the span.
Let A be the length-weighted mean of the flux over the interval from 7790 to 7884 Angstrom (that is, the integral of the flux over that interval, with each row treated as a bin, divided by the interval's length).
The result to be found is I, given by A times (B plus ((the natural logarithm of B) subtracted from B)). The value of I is 163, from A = 8.93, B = 10.27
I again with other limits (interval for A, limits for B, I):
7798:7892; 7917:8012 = 139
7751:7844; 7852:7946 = 142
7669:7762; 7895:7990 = 161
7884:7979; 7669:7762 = 162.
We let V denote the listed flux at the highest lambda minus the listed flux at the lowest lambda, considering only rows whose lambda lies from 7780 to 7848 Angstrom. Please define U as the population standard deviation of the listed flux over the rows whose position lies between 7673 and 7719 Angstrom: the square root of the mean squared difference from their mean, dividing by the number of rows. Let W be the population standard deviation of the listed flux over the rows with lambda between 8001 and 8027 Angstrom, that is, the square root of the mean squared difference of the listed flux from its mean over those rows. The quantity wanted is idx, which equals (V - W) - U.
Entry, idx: -0.5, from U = 0.37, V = 0.1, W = 0.26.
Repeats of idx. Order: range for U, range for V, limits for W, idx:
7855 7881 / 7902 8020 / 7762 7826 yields -1.5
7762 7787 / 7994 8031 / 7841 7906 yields -0.2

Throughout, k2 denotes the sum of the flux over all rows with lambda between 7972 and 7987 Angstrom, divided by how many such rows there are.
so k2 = 8.8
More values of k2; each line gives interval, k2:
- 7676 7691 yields 10.9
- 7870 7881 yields 9.5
